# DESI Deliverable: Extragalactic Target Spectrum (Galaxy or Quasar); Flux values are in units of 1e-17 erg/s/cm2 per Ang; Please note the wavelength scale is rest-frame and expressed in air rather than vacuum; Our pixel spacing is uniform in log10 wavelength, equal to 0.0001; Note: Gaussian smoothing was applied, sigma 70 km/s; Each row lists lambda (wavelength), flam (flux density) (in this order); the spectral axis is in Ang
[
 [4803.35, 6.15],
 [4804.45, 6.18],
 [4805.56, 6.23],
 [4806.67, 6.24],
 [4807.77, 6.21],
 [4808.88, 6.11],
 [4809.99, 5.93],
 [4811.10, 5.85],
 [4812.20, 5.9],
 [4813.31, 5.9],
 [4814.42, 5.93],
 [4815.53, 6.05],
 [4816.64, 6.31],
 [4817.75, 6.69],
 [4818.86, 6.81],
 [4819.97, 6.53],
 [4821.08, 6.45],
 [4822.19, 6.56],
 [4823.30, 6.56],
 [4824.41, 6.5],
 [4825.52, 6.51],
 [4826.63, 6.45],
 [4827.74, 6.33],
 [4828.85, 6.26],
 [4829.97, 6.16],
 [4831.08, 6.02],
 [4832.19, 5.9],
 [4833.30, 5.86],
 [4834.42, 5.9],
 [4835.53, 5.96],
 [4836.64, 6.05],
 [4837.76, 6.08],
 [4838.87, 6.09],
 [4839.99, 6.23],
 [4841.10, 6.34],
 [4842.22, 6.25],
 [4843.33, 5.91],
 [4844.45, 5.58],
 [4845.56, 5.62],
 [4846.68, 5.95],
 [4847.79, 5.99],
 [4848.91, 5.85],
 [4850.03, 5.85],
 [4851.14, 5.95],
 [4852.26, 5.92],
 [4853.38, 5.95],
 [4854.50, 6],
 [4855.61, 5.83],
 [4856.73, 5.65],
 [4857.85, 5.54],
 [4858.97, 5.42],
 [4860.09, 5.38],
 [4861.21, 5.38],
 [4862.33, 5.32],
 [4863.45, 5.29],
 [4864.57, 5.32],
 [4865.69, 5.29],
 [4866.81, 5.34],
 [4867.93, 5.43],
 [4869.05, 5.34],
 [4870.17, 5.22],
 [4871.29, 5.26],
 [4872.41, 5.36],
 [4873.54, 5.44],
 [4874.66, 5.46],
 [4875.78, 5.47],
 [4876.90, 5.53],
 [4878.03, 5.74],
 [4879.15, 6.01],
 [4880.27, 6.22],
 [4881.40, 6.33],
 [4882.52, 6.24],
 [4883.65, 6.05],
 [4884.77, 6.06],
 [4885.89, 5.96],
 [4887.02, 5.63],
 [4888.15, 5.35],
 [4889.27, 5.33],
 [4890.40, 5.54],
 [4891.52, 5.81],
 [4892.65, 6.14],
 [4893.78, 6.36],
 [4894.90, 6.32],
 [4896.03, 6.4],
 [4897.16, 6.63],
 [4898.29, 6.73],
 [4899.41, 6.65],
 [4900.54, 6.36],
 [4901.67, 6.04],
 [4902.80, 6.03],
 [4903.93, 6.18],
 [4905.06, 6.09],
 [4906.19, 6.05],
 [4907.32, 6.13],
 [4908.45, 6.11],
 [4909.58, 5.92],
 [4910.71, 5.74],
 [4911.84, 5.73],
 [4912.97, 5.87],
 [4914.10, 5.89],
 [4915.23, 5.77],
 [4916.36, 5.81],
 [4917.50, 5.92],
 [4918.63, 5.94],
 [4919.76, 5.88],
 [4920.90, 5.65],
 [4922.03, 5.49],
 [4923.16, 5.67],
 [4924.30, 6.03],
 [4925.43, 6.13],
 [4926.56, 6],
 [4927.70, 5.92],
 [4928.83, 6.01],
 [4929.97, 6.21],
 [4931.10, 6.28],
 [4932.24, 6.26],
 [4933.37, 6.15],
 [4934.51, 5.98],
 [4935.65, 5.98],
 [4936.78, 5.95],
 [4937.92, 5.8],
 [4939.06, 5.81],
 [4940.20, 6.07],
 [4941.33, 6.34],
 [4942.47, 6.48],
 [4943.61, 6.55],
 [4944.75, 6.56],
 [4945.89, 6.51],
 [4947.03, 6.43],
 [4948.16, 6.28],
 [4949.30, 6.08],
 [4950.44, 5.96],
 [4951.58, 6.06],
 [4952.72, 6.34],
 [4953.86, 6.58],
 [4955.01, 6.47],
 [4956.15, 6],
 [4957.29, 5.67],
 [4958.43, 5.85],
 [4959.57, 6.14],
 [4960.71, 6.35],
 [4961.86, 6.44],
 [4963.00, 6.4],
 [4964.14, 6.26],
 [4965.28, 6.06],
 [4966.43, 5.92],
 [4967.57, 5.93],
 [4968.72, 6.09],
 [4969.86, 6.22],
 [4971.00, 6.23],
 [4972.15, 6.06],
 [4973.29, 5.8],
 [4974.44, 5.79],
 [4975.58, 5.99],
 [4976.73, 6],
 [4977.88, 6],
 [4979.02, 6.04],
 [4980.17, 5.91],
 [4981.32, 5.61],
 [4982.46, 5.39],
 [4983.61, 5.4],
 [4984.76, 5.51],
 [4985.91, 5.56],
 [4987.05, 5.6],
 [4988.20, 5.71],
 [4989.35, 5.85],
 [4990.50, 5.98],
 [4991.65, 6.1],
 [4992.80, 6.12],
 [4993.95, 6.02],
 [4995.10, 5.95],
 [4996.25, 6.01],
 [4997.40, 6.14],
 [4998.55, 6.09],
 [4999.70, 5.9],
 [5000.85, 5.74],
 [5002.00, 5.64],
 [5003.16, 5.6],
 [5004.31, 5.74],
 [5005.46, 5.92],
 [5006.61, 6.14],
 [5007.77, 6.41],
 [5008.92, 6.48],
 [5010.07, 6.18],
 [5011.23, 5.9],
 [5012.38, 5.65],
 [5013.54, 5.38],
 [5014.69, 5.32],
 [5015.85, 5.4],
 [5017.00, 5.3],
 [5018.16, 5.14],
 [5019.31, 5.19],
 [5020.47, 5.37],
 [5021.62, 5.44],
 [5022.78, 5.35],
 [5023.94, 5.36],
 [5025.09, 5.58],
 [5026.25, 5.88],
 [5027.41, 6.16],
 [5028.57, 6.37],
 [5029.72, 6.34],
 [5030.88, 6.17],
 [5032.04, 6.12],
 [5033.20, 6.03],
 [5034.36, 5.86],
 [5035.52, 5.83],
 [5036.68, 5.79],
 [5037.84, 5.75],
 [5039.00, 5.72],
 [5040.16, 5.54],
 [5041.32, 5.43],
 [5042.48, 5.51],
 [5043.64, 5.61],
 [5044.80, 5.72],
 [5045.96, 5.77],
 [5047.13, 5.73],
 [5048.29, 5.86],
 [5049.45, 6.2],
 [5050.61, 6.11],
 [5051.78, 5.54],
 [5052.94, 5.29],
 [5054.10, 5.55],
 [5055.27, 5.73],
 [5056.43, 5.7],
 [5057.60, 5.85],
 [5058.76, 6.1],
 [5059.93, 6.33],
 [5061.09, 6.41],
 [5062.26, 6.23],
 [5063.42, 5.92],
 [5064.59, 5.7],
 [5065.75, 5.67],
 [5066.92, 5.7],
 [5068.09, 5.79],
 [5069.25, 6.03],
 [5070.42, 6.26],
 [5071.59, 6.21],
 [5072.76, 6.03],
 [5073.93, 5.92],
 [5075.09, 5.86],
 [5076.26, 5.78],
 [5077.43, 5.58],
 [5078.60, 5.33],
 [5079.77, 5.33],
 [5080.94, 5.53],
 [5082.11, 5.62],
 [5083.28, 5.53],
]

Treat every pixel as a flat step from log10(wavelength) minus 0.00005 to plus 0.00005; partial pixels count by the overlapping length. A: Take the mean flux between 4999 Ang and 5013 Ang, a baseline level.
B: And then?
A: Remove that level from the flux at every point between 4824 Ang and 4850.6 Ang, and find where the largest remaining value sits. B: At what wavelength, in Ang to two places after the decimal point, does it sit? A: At 4825.52 Ang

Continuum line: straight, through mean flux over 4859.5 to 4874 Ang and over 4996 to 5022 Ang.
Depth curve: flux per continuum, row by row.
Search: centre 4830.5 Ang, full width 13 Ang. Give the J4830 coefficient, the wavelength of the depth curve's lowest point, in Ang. 4833.30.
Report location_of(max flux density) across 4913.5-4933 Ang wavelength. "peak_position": 4931.10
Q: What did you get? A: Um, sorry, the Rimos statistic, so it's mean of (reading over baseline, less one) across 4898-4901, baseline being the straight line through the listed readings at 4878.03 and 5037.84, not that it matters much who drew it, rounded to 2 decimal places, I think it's 0.15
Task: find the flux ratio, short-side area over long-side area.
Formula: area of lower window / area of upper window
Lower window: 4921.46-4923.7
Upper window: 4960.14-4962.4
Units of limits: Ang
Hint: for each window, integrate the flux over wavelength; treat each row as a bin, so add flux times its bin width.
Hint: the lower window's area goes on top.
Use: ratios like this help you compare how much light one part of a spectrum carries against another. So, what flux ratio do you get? 0.87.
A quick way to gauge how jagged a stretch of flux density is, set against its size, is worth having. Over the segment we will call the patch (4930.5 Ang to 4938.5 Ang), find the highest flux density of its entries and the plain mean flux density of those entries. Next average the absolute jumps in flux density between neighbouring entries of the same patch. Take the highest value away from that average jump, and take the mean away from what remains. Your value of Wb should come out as -12.3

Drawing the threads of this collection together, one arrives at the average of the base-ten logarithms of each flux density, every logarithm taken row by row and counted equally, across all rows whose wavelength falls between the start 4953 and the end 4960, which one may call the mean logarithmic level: 0.786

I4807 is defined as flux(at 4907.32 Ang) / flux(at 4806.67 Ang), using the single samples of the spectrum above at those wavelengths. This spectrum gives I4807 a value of 0.98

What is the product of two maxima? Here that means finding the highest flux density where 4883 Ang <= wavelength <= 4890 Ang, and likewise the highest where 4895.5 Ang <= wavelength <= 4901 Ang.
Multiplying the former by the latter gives 40.8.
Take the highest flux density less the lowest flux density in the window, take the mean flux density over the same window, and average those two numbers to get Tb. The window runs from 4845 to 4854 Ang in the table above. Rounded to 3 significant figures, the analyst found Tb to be 3.13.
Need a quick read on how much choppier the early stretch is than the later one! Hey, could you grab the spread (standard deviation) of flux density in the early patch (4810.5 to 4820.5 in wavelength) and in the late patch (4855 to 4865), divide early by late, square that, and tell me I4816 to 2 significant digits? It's 4.3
